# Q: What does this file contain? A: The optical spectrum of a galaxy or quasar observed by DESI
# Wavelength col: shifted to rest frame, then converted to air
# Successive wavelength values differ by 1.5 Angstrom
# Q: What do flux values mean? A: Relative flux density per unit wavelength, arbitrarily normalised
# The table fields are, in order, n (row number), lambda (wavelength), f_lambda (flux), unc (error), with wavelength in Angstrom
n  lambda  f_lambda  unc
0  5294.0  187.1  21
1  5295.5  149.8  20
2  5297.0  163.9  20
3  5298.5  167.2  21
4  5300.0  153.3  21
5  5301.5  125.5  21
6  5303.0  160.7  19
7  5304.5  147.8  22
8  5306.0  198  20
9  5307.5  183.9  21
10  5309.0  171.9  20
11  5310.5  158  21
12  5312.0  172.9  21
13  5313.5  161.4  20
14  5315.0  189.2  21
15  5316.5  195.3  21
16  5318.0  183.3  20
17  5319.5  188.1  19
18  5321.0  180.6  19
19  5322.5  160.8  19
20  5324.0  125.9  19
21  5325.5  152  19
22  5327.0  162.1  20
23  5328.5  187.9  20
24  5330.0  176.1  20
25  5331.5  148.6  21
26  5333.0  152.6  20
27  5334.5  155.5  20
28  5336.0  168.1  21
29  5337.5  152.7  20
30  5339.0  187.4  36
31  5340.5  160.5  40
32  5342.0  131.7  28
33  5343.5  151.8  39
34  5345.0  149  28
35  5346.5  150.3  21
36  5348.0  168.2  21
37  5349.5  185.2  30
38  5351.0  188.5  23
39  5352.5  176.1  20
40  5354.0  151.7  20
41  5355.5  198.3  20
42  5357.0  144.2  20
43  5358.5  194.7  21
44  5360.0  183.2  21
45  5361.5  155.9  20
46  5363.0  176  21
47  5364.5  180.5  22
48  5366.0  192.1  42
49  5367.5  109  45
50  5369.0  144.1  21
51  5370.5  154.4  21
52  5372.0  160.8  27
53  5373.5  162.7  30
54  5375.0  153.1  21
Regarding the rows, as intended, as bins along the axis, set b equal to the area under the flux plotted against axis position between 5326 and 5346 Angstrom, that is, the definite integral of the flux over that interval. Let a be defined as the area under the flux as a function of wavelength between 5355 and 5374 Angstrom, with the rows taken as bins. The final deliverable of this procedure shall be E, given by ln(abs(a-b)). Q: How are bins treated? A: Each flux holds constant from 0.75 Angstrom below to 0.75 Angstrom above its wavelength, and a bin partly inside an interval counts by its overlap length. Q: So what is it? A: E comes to 4.1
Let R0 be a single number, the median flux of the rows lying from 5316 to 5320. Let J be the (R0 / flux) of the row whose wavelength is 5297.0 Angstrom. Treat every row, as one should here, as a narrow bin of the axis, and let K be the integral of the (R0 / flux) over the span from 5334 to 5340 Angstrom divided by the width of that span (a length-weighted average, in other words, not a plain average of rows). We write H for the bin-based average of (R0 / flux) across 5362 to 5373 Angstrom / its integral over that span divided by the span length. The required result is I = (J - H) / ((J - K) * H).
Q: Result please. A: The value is -6.69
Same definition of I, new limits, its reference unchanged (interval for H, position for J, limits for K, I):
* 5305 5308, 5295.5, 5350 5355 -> 1.49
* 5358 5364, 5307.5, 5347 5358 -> 0.58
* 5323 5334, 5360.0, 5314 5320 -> -6.25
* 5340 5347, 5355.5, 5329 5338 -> 1.10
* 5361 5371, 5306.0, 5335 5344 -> 0.90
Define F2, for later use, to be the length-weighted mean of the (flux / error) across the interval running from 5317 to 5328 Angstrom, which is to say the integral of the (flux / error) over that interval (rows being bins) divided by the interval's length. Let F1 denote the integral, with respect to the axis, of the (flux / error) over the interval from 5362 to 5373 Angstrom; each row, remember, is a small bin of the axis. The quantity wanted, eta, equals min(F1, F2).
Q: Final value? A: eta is 8.57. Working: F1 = 69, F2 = 8.57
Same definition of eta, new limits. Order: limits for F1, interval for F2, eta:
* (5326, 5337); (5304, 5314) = 8.30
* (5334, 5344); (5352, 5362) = 8.48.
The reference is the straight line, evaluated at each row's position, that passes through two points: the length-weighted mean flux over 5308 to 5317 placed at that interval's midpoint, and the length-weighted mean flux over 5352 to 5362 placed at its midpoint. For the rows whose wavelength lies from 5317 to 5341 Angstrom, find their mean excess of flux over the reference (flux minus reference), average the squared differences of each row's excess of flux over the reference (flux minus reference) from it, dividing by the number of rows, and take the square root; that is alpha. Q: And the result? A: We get 17.0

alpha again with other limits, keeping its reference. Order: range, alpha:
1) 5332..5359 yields 19.0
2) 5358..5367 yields 12.7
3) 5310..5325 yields 19.6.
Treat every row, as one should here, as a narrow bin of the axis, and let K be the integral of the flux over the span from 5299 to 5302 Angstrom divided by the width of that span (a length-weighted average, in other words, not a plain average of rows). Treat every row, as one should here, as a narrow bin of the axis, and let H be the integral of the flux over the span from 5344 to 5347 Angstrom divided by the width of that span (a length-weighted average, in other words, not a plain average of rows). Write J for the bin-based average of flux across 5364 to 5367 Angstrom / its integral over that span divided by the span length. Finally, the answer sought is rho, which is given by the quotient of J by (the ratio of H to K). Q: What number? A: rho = 172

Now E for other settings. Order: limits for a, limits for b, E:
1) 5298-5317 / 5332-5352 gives 3.8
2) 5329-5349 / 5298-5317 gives 2.7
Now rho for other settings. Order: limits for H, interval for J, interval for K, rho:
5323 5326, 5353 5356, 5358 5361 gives 230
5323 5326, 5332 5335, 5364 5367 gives 198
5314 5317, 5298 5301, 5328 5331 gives 148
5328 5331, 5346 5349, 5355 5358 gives 155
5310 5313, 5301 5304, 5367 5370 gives 114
